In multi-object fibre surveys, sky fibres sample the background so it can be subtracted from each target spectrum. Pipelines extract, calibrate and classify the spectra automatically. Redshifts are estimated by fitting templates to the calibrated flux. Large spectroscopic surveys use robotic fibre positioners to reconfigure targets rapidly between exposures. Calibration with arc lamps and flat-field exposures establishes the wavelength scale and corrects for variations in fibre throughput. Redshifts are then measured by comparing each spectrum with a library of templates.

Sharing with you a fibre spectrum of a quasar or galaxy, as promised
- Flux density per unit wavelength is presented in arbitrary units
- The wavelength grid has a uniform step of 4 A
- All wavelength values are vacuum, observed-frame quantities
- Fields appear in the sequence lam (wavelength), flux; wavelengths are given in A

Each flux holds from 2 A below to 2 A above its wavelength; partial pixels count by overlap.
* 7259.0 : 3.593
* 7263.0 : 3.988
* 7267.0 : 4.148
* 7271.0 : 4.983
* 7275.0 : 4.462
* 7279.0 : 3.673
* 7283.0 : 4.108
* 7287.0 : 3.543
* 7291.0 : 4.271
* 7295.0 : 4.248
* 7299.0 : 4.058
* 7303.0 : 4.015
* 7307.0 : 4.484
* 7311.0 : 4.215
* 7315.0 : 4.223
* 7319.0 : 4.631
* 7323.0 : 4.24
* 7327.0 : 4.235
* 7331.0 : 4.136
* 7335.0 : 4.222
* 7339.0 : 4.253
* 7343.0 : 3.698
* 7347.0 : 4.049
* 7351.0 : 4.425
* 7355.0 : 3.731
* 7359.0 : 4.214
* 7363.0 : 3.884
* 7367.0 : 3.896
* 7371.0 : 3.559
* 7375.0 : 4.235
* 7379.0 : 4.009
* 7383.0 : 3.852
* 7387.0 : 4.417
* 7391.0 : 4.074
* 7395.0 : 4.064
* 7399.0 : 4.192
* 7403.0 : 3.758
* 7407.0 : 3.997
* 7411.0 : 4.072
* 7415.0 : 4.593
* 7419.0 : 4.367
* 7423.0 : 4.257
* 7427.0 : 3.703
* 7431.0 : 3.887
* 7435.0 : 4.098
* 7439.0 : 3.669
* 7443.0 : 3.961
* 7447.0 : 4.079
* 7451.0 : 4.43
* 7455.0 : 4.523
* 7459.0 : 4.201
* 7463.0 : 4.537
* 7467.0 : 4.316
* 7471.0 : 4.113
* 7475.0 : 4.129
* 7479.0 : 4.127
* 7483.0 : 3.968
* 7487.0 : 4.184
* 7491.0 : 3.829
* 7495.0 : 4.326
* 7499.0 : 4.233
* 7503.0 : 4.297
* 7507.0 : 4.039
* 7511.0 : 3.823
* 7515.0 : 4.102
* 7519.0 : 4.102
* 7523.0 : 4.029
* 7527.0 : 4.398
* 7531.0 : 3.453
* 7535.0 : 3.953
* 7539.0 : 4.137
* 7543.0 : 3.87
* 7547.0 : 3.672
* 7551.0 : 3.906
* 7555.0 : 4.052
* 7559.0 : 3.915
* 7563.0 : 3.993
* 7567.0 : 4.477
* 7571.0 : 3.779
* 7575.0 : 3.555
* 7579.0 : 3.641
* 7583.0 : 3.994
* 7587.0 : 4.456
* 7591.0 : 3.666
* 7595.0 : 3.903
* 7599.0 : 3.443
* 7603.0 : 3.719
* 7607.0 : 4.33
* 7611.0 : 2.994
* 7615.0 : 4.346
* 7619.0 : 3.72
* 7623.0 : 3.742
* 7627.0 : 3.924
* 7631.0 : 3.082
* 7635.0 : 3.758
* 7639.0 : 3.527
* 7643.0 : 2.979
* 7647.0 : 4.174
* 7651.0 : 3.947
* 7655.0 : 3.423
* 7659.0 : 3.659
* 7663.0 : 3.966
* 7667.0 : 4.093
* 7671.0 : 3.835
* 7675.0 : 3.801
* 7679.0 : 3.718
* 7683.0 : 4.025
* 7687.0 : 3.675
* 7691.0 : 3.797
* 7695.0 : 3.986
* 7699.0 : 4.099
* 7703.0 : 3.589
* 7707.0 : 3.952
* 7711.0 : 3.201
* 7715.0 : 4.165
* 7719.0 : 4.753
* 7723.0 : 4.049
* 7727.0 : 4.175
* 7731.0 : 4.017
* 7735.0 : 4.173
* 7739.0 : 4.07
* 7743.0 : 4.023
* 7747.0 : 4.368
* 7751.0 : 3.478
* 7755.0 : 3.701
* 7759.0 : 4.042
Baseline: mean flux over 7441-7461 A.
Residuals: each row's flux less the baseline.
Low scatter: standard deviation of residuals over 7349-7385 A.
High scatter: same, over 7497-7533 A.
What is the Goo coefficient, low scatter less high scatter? -0.01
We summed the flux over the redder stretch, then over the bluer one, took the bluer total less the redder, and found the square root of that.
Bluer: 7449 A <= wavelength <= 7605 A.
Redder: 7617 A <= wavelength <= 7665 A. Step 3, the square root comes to 10.6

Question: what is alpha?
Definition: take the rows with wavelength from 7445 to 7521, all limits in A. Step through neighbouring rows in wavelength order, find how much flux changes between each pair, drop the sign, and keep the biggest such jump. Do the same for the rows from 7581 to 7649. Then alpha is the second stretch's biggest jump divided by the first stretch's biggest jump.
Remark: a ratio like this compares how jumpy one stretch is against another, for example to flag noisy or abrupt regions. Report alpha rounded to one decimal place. 2.7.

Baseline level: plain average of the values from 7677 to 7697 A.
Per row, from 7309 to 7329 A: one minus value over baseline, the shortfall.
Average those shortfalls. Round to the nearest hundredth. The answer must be -0.12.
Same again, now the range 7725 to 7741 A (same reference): -0.07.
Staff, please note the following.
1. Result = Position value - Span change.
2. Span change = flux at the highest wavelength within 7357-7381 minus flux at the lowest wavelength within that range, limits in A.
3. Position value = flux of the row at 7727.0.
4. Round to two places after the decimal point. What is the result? 4.38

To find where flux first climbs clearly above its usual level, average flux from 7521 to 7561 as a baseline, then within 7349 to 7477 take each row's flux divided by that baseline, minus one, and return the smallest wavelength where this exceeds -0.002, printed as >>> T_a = 7351.0 A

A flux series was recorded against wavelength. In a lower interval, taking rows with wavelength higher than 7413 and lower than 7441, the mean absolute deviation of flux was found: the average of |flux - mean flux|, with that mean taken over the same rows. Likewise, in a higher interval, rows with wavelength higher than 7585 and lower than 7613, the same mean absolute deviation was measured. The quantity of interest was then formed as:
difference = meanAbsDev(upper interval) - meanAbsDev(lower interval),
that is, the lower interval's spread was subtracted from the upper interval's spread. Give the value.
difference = 0.10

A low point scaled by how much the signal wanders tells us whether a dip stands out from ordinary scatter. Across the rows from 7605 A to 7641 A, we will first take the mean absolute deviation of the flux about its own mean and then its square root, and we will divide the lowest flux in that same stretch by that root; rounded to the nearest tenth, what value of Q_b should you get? 5.1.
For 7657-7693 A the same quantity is 10.4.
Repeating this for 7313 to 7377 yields 7.5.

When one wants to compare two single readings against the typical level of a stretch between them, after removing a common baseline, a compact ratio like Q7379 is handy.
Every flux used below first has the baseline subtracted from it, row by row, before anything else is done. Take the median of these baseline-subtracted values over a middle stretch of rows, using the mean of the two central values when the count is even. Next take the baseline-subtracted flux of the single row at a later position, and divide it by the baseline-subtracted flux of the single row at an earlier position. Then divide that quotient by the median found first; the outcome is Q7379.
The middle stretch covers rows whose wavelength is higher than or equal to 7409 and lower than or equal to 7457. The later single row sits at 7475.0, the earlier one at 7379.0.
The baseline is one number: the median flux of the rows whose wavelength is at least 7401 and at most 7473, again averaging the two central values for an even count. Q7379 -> 14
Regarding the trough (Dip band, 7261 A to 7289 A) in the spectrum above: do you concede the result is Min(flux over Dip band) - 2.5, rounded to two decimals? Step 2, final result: 1.04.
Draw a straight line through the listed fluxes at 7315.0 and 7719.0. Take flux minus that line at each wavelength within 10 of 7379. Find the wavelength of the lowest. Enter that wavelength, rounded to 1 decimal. 7371.0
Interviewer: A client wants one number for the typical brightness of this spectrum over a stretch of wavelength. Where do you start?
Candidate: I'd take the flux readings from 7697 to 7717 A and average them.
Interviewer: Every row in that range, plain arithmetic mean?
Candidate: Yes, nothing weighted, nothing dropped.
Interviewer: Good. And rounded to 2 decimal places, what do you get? 3.80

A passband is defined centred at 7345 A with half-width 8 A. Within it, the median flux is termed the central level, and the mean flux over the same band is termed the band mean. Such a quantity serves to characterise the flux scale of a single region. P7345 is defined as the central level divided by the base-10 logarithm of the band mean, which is 6.77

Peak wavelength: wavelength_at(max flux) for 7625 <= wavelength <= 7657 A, 7647.0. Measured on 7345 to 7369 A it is 7351.0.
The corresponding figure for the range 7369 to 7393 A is 7387.0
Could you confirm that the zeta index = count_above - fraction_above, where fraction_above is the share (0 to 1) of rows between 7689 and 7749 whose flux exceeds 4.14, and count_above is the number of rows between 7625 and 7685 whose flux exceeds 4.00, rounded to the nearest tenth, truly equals 2.7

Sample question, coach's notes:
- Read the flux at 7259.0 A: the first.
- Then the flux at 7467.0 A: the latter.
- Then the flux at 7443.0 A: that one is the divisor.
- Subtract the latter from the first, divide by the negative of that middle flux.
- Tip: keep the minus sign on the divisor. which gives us 0.18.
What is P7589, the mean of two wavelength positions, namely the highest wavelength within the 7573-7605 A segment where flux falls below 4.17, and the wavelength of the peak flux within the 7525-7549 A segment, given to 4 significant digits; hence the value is 7565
